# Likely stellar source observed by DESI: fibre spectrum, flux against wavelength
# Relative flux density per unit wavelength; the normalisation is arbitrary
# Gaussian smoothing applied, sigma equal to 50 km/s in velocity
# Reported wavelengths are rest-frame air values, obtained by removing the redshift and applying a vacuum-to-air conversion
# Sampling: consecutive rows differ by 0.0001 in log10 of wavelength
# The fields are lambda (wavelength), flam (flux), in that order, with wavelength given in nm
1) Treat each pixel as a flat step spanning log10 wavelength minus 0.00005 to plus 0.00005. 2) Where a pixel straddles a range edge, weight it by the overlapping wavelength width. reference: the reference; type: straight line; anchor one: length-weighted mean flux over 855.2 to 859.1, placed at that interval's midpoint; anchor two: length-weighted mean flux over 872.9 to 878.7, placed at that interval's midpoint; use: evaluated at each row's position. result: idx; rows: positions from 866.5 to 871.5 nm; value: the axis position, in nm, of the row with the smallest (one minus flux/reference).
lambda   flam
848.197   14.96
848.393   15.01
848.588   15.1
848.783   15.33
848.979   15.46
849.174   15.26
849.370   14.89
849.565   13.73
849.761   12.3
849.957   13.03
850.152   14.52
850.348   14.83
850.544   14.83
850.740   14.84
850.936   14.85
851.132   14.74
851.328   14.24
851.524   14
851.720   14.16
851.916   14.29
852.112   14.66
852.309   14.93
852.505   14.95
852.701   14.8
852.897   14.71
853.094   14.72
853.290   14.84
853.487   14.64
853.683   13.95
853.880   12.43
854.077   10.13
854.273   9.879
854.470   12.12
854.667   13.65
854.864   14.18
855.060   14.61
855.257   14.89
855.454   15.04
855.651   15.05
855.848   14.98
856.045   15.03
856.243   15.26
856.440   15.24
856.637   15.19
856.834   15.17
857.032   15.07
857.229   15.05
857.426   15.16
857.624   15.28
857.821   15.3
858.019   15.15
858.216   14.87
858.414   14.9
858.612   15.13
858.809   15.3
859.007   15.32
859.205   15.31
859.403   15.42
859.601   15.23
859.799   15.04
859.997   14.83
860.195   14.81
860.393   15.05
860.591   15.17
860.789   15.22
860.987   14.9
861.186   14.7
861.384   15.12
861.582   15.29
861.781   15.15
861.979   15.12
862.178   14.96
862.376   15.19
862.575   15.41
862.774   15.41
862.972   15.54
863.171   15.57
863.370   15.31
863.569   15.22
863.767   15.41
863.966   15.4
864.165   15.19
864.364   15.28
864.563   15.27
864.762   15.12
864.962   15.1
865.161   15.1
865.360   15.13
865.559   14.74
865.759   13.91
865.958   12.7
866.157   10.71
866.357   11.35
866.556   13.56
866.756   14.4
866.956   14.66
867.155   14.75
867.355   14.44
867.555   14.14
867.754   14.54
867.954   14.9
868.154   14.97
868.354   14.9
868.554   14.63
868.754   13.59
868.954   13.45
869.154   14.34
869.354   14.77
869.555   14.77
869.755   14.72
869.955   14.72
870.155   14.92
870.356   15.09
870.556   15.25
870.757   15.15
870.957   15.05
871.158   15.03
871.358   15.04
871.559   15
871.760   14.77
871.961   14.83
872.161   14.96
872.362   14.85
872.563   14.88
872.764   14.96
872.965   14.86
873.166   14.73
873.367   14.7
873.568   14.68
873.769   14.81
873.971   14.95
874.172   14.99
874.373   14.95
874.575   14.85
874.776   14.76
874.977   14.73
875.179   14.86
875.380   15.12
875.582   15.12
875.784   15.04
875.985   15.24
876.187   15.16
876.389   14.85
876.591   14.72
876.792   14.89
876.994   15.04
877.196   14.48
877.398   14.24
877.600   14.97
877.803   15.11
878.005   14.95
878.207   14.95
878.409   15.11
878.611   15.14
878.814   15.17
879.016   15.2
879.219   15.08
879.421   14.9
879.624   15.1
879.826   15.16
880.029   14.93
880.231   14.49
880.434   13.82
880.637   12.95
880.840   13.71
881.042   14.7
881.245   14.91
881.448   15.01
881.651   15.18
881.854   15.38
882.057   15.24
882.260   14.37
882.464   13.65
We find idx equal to 870.556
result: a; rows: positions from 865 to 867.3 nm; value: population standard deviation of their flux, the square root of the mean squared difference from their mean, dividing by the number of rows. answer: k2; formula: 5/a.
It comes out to 3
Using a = 1.45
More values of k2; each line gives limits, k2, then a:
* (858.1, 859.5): 25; 0.20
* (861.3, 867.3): 4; 1.16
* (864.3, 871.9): 5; 0.99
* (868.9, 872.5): 13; 0.39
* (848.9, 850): 4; 1.18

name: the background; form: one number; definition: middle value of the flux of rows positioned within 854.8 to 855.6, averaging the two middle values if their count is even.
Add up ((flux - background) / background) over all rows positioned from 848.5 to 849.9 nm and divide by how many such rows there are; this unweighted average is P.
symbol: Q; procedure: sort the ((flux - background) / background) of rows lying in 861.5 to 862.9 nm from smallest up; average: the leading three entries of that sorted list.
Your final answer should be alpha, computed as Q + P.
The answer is 0.011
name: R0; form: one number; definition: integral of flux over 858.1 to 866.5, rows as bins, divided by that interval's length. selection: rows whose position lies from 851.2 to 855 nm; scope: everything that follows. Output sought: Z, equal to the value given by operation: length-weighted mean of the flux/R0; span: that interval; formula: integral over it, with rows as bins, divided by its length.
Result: 0.93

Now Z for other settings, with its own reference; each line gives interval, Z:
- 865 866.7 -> 0.91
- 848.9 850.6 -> 0.96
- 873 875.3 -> 1.00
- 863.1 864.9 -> 1.03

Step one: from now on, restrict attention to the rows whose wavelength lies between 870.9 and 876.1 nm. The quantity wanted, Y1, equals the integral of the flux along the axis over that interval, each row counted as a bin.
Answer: 78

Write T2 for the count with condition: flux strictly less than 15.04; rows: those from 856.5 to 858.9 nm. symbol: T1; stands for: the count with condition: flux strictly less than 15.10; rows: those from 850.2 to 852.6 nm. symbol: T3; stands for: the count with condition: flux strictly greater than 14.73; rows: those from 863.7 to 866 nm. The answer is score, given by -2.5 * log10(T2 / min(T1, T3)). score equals 1.7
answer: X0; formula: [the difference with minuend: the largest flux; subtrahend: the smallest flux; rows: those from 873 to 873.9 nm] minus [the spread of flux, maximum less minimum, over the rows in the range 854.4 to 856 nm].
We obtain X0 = -2.8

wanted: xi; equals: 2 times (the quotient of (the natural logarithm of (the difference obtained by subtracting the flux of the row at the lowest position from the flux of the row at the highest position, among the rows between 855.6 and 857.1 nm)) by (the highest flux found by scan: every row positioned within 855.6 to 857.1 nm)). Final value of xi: -0.51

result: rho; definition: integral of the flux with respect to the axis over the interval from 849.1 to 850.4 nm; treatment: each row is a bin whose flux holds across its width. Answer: 18.2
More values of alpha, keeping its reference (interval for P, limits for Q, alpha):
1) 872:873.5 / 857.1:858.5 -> 0.020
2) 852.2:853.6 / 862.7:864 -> 0.041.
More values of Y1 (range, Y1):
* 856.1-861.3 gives 79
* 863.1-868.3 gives 75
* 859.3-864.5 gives 79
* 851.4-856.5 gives 72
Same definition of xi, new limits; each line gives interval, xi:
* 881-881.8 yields -0.10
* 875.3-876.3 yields -0.42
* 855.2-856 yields -0.32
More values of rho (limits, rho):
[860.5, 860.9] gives 6.1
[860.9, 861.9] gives 15.0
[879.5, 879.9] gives 6.0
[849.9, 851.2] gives 18.9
